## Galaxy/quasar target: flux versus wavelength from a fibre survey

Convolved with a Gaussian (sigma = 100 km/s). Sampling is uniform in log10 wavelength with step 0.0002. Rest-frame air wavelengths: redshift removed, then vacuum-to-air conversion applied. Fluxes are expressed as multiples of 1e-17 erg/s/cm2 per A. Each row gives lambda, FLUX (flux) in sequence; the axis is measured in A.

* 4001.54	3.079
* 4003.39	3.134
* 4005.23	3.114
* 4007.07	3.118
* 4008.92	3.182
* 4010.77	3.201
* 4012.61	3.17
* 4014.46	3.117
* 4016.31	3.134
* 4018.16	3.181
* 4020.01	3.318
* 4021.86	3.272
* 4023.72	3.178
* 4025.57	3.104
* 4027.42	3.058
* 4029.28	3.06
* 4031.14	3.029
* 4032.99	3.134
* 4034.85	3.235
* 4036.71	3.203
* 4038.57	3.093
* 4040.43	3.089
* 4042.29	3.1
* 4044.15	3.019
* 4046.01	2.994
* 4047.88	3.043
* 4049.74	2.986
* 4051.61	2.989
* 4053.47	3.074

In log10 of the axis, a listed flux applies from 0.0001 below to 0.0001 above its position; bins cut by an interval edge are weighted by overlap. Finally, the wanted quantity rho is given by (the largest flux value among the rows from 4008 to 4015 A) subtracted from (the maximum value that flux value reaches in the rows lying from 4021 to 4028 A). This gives 0.071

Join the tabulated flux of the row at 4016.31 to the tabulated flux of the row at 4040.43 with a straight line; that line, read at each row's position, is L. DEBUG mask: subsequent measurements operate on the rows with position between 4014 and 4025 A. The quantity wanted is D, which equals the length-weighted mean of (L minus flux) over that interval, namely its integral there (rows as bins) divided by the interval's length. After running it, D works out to -0.07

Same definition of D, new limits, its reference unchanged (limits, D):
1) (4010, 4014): -0.04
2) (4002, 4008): 0.04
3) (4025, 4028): 0.03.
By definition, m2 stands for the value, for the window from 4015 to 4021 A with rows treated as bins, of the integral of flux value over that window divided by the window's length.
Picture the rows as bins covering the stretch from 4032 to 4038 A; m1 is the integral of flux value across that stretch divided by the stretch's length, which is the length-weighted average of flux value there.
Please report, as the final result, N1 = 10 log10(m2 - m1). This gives -16.5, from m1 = 3.18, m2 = 3.207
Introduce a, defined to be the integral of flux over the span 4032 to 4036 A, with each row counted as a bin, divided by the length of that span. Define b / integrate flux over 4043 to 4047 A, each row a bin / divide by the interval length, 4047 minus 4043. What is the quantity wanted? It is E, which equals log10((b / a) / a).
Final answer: -0.528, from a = 3.19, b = 3.01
